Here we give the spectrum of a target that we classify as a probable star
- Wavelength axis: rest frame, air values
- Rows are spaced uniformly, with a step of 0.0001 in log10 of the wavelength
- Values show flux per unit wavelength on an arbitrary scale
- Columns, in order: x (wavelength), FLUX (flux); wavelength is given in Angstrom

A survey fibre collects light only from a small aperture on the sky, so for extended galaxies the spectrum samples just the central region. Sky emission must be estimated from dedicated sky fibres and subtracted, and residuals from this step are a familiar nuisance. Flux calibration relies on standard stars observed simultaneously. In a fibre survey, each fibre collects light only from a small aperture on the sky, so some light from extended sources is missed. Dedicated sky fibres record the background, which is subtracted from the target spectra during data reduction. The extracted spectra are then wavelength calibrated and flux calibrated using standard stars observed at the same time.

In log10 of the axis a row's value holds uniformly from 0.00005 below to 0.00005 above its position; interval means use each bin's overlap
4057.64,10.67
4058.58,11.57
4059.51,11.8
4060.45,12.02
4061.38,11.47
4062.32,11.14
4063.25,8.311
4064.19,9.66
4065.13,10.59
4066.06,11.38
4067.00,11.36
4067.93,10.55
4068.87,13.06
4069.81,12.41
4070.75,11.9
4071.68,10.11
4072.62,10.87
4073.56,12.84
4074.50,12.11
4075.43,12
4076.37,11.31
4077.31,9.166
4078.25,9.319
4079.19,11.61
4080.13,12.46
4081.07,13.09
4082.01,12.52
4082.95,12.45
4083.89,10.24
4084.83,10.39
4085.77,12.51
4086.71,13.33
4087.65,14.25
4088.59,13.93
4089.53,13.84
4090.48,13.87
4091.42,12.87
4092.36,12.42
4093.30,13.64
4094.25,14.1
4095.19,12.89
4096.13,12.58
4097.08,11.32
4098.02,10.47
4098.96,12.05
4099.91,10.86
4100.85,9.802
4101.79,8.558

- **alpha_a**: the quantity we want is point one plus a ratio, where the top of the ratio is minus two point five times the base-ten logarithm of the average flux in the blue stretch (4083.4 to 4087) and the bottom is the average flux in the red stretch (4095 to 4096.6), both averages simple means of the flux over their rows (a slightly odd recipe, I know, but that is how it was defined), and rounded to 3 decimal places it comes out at -0.109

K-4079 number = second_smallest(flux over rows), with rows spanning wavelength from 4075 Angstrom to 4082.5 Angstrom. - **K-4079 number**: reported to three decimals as 9.319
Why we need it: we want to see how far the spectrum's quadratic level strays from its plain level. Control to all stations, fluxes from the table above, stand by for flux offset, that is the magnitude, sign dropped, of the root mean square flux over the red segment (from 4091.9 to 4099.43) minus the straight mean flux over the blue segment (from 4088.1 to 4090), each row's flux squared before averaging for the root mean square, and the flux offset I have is 1.4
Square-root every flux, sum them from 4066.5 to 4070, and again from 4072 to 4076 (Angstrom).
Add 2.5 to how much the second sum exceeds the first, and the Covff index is 2.6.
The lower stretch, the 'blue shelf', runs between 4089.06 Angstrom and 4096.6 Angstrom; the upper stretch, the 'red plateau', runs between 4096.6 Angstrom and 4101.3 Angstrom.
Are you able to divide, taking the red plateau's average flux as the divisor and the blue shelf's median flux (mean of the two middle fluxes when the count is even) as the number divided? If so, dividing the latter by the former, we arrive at 1.22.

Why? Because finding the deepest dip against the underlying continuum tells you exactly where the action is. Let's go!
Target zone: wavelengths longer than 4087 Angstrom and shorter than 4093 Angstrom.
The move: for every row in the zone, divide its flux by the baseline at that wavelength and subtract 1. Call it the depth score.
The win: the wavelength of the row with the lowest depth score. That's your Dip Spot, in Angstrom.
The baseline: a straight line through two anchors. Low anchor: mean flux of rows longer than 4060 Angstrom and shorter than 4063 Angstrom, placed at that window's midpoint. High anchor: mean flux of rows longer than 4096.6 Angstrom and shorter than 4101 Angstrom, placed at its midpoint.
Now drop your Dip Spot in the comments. 4092.36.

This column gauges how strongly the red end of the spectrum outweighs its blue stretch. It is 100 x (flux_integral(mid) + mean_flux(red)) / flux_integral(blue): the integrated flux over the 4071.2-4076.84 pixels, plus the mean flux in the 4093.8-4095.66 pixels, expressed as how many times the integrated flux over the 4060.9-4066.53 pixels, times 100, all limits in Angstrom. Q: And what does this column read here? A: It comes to 134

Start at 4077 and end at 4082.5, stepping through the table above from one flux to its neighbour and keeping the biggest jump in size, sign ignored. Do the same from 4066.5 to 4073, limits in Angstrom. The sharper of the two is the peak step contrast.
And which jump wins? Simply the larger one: 2.51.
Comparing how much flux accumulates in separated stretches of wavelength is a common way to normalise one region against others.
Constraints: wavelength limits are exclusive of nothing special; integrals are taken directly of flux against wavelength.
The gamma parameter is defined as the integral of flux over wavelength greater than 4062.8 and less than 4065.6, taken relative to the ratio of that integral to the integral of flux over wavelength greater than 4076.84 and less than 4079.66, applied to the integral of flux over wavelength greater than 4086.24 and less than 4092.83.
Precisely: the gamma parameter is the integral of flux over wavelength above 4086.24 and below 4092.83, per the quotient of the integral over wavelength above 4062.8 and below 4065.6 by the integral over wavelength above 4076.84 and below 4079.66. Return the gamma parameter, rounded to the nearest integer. 94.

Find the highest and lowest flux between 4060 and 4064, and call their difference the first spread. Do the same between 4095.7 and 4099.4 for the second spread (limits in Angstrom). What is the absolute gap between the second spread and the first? 1.6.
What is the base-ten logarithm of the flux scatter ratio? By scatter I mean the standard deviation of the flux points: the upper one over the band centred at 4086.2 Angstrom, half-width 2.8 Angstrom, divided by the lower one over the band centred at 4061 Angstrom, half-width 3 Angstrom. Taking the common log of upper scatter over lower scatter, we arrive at 0.10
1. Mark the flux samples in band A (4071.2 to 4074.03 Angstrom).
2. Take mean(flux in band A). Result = 11.3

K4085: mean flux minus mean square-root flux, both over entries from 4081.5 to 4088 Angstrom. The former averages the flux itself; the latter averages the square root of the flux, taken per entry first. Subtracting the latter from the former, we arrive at 8.7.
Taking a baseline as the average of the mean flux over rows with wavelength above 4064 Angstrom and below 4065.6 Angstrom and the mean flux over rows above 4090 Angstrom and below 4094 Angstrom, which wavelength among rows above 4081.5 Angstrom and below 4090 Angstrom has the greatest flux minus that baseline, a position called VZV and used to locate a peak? 4087.65 Angstrom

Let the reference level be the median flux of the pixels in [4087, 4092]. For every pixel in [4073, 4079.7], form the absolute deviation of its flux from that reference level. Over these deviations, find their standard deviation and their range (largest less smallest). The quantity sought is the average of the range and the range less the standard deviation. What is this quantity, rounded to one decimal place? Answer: 3.0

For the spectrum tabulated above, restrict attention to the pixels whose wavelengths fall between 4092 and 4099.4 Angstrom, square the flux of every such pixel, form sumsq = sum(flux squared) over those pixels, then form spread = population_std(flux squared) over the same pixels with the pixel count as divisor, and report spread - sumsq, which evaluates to -1219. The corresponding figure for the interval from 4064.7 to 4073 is -1148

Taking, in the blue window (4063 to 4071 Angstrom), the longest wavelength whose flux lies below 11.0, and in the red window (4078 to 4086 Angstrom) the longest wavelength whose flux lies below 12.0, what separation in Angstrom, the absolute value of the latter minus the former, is 16.9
